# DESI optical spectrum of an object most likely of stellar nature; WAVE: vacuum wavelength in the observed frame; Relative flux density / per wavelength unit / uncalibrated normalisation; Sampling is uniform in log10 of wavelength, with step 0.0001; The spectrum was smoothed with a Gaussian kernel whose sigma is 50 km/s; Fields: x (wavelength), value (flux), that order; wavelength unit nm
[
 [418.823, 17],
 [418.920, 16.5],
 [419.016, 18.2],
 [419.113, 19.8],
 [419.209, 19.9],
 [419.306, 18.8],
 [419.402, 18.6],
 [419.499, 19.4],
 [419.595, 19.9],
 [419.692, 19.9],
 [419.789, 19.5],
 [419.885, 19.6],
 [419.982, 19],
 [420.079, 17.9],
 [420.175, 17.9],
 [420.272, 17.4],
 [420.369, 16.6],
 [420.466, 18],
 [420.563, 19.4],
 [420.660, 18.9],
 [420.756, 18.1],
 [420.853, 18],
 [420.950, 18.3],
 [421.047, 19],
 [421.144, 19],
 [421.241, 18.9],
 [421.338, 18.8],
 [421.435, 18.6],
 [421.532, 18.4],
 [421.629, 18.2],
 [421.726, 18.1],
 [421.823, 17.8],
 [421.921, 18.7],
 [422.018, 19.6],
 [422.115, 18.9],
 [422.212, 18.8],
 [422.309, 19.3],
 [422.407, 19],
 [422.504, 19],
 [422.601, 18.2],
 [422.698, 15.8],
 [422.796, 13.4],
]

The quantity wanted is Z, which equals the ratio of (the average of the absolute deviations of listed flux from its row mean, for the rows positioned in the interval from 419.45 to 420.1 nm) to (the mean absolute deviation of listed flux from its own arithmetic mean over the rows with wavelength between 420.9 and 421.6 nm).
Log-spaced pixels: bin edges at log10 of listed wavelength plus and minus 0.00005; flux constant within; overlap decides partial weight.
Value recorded 2.1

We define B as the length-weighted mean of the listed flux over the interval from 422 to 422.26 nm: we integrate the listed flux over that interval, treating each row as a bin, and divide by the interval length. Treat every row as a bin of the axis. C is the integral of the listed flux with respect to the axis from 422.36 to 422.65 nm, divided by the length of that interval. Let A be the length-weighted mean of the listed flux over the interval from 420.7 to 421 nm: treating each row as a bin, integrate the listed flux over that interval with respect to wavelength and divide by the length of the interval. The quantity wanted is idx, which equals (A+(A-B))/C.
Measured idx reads 0.92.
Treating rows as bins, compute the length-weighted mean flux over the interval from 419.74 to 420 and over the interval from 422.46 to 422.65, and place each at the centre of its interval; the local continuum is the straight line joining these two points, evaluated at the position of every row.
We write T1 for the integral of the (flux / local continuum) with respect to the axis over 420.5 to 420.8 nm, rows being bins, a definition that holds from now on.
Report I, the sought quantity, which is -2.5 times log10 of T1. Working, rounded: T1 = 0.294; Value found 1.33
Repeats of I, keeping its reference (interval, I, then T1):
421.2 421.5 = 1.32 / 0.296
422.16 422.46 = 1.29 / 0.305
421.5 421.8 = 1.35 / 0.289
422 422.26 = 1.44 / 0.264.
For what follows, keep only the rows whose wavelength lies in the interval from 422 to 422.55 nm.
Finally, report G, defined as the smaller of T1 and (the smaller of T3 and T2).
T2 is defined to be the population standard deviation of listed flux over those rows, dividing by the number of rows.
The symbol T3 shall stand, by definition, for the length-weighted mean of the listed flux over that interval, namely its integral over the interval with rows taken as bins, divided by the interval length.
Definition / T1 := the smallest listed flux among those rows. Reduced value 0.27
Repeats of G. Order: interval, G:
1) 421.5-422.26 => 0.53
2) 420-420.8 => 0.80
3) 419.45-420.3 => 0.90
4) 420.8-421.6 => 0.34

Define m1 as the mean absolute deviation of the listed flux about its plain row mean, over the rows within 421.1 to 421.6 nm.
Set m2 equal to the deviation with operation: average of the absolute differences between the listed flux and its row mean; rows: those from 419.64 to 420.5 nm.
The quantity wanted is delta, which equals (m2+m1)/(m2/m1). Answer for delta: 0.2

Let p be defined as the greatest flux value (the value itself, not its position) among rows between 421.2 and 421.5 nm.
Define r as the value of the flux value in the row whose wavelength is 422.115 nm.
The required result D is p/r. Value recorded 1.00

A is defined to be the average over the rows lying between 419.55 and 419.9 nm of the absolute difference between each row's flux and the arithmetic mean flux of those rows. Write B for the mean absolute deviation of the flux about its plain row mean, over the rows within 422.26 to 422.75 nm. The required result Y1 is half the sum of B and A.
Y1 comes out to 0.59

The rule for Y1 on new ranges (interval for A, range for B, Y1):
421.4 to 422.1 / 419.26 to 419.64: 0.44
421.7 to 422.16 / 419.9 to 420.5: 0.53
